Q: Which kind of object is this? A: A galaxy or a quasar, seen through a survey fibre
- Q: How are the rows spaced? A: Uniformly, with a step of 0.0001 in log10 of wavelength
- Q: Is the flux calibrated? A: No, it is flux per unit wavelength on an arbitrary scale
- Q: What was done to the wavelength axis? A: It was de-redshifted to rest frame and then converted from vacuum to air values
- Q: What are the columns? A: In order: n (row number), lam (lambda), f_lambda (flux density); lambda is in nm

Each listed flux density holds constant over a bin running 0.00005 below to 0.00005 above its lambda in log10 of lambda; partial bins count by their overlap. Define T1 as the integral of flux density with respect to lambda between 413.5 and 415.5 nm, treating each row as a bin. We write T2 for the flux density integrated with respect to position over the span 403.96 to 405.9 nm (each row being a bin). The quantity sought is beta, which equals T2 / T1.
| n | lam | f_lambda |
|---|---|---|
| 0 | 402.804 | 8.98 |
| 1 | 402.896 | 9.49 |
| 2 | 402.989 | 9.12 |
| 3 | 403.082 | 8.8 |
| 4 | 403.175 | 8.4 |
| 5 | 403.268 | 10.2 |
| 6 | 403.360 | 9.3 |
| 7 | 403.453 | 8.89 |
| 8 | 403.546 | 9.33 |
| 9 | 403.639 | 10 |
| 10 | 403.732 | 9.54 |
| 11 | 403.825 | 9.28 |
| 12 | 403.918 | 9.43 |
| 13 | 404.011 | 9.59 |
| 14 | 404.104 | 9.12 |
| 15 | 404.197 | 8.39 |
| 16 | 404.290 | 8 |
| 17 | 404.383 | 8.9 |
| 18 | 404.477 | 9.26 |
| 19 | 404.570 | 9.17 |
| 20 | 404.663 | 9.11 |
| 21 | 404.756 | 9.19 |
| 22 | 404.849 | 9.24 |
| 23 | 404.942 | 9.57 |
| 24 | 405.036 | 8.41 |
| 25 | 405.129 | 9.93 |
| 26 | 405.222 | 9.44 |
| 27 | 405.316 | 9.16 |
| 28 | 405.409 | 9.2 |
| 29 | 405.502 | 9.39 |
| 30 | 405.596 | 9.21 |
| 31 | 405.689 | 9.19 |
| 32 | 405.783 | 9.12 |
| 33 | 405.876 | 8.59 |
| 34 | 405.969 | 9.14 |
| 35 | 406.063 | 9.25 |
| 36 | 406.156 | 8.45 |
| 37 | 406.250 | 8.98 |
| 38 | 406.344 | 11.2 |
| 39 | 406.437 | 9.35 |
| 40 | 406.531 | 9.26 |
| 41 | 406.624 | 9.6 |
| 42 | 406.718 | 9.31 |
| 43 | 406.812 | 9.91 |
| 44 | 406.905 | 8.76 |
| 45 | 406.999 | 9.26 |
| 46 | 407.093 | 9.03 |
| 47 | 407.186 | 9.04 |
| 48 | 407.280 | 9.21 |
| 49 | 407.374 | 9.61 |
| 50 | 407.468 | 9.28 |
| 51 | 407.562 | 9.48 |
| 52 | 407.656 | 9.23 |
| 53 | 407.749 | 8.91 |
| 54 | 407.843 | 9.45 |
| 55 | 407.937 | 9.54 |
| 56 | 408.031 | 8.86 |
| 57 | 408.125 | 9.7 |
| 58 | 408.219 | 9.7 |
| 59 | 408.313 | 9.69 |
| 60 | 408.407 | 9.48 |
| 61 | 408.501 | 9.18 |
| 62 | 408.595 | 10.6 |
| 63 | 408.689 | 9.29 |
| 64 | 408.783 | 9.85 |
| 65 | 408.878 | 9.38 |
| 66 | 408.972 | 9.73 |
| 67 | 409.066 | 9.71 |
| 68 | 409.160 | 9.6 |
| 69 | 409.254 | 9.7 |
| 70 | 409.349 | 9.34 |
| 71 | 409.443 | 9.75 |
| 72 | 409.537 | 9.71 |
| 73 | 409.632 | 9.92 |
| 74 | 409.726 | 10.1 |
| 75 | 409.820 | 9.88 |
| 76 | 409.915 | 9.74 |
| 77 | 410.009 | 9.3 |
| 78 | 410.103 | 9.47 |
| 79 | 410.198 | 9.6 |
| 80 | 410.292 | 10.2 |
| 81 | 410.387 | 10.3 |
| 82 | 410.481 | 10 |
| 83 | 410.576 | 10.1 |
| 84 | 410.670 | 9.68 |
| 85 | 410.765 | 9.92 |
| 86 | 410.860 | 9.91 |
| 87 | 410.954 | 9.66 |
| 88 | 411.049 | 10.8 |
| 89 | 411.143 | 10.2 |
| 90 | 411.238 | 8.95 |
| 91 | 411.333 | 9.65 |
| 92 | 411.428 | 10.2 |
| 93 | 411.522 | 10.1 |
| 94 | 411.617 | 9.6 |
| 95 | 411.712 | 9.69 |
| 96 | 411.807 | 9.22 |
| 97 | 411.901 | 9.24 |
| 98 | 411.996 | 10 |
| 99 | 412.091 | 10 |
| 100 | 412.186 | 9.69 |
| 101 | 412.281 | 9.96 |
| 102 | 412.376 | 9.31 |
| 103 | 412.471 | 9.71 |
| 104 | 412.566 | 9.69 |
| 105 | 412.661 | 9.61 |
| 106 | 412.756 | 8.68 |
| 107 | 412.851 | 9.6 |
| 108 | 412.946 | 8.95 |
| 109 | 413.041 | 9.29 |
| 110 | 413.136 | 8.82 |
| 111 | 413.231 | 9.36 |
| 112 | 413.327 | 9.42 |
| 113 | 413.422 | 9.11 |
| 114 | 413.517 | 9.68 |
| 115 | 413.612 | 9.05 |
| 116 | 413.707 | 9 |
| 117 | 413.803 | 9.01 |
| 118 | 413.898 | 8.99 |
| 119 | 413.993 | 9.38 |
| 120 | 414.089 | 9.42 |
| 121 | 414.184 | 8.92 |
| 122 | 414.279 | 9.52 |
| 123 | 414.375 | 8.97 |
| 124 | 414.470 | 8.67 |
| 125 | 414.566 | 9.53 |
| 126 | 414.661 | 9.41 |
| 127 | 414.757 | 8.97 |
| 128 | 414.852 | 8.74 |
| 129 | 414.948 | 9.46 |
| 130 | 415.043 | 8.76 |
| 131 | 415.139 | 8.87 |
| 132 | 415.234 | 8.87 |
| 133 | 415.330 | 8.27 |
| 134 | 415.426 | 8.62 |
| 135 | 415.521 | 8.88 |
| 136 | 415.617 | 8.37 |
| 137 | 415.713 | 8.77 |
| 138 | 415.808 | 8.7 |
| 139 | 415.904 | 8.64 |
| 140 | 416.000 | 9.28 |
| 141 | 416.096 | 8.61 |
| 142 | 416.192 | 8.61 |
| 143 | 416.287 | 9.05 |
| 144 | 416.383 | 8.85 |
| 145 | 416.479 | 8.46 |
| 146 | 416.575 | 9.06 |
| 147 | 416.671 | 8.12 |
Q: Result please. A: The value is 0.98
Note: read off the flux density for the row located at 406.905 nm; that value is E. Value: 8.76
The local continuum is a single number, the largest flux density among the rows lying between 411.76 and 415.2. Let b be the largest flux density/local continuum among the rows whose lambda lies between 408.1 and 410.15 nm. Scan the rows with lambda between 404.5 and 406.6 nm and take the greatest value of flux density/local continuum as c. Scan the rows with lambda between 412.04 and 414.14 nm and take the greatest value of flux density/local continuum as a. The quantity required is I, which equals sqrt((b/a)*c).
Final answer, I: 1.09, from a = 1.00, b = 1.06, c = 1.12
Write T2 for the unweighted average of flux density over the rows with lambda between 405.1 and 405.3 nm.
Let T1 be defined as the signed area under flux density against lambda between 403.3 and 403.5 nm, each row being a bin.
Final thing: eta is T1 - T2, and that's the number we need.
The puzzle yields -7.84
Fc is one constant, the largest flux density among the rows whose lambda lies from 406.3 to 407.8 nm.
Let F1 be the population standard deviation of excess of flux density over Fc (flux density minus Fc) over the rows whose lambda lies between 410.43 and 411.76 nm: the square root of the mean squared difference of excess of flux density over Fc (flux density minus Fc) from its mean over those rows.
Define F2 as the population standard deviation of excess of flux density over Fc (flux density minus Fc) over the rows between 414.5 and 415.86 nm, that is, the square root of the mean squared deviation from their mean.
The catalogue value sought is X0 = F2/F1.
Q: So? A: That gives 0.89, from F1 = 0.40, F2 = 0.36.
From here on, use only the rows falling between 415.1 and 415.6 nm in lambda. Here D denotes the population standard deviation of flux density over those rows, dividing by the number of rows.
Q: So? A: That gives 0.24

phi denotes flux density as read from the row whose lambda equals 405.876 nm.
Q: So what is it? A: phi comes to 8.59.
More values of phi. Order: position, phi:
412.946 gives 8.95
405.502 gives 9.39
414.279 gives 9.52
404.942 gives 9.57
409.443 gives 9.75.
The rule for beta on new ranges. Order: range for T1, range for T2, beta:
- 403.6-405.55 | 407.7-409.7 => 1.07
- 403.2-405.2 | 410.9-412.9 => 1.05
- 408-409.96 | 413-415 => 0.97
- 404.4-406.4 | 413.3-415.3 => 0.99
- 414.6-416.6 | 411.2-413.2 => 1.08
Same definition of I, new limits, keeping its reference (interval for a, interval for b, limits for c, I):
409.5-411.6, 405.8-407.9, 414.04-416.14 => 0.99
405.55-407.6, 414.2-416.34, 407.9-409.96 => 0.95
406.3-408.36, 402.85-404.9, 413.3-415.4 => 0.94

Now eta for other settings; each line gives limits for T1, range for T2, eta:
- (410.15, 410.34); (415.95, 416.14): -7.07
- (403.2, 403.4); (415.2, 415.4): -6.64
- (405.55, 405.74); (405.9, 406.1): -7.45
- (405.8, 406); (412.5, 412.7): -7.87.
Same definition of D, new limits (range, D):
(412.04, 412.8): 0.39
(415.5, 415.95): 0.17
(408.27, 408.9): 0.45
